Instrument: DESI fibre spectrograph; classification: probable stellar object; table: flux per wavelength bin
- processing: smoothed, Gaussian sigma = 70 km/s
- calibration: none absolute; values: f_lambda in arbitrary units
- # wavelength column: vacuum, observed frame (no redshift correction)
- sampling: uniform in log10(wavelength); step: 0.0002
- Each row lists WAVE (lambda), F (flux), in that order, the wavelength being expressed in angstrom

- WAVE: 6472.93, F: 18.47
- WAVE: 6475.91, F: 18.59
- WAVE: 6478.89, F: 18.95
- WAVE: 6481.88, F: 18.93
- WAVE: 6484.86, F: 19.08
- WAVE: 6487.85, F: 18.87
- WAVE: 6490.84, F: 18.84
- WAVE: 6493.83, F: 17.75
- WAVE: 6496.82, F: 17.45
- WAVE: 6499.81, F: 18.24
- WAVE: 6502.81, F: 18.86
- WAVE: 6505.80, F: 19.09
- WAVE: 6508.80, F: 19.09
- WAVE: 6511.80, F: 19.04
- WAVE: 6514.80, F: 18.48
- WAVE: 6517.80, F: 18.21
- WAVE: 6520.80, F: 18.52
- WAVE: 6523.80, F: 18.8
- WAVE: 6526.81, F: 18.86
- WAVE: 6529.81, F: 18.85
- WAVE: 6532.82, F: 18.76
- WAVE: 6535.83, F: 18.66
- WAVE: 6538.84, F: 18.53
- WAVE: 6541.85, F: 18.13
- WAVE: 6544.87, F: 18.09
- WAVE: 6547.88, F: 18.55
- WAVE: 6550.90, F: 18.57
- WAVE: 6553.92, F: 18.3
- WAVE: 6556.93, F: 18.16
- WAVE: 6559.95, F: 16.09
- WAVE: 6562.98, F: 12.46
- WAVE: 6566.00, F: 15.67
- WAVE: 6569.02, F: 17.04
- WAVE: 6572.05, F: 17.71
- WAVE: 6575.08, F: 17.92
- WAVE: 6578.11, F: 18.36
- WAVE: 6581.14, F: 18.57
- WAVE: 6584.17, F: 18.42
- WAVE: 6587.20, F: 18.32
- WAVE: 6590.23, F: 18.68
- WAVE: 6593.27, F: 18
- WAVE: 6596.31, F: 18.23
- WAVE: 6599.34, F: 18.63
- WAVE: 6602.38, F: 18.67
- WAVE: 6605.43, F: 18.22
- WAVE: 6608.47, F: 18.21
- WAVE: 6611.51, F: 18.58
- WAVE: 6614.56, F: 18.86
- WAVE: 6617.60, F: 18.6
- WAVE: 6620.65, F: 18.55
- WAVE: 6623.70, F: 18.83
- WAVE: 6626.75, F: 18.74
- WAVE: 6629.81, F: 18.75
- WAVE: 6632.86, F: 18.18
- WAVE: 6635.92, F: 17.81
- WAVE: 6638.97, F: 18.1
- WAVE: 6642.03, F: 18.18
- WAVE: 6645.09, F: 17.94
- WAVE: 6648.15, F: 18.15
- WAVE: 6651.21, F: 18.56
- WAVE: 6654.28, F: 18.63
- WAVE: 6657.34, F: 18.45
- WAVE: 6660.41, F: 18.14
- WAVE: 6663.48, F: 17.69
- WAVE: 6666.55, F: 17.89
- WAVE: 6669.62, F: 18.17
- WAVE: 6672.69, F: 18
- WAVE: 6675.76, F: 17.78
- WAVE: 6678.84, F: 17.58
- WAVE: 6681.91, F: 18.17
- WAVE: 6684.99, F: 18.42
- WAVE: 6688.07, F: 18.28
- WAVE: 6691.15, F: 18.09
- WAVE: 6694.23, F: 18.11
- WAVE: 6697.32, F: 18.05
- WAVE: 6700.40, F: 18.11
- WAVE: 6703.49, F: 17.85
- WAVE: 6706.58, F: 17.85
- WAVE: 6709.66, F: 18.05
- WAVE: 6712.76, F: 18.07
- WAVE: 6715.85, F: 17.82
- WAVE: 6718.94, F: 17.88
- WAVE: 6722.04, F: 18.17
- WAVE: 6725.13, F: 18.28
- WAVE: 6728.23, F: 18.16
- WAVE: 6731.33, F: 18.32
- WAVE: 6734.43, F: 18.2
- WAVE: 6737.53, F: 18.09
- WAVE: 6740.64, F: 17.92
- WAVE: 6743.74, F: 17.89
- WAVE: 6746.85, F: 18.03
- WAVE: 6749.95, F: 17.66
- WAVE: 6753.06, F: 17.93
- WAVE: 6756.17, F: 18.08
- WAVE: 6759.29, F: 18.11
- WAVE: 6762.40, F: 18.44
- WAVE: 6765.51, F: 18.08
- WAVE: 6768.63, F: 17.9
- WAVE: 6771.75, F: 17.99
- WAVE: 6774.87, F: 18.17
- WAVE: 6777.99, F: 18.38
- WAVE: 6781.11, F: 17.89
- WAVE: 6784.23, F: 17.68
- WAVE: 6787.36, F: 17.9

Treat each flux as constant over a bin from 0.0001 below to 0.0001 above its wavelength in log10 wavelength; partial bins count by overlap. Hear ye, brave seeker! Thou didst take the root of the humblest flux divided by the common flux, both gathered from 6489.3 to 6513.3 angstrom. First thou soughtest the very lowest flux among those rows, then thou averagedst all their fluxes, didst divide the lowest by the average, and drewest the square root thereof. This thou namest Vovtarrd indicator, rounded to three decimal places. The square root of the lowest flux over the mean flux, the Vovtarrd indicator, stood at 0.970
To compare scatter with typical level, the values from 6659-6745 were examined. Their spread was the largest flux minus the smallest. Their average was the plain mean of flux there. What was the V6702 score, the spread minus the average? -17.2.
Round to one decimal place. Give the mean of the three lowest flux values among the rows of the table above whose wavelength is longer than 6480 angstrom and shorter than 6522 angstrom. 17.8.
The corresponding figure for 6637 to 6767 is 17.6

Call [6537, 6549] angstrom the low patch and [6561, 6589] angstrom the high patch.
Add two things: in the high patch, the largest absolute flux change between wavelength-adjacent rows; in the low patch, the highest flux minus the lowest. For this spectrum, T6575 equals 3.7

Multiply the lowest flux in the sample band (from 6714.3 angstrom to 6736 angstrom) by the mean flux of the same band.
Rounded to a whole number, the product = 323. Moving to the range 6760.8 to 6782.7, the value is 324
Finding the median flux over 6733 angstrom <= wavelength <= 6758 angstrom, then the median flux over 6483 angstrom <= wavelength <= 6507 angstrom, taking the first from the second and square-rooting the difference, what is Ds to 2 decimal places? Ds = 0.93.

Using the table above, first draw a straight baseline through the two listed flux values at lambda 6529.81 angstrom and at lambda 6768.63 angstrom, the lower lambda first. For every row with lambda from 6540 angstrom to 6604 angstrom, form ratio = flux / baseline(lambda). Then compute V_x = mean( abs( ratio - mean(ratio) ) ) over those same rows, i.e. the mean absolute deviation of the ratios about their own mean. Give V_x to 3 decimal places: 0.050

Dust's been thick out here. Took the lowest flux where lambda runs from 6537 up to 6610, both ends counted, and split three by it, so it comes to 0.241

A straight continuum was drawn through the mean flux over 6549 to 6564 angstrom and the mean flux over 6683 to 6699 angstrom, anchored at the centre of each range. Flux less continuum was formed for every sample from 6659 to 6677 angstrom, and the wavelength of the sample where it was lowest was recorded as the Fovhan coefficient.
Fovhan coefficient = 6675.76 angstrom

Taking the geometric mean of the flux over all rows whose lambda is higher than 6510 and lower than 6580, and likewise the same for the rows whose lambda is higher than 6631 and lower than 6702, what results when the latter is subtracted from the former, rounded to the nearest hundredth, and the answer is -0.27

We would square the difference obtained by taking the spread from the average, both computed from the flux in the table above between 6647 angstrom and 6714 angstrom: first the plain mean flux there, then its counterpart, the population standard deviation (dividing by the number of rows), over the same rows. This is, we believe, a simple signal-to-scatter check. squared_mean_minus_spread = 318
